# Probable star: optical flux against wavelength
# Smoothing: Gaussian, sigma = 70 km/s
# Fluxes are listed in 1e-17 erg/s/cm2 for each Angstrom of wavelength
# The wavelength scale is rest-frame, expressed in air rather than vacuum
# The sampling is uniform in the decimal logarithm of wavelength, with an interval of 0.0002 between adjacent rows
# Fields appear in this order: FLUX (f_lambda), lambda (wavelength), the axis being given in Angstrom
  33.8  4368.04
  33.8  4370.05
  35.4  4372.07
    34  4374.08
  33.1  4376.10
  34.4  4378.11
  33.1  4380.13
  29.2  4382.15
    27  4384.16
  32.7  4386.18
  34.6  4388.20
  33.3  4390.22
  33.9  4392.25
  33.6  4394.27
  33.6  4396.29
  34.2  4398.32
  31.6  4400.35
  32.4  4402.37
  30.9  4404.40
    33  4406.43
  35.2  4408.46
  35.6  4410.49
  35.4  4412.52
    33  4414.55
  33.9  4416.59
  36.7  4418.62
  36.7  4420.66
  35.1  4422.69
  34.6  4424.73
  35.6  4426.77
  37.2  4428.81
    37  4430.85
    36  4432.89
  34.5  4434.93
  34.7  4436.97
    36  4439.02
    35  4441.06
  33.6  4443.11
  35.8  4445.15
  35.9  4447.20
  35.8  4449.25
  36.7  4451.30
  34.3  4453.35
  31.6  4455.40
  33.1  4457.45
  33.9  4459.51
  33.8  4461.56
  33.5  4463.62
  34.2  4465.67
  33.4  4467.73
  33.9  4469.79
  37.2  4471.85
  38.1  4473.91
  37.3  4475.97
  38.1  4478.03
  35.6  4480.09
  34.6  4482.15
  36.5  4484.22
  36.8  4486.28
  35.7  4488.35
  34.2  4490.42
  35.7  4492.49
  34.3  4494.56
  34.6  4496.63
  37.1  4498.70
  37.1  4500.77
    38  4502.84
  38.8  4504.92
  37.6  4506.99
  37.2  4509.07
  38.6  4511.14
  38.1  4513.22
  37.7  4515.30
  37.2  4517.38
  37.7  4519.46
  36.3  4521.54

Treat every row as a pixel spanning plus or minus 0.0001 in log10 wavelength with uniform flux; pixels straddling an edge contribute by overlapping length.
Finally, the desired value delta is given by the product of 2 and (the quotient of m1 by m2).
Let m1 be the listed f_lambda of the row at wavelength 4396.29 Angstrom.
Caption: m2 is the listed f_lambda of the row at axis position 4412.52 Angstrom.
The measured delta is 1.90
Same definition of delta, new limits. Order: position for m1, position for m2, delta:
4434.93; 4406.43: 2.09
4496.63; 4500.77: 1.87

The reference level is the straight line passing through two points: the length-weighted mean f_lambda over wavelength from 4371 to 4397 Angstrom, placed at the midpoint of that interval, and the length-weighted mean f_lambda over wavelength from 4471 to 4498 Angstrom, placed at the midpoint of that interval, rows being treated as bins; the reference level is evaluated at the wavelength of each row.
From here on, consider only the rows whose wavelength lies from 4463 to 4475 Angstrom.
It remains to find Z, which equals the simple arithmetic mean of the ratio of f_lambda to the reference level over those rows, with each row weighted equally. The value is 0.985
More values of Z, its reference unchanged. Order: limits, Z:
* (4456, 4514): 0.996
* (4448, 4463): 0.972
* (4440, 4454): 1.012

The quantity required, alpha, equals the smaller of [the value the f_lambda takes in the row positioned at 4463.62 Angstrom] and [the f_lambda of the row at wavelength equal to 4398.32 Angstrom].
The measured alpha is 33.5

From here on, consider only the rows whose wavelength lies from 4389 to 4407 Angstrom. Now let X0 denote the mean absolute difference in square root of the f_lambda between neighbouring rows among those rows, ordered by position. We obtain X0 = 0.093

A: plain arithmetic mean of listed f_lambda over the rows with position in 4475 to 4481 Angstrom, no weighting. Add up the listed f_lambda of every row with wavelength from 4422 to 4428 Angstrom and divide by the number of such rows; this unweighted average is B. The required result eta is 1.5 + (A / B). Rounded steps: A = 37.0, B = 35.1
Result 2.55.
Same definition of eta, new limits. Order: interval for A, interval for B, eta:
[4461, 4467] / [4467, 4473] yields 2.47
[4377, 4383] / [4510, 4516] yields 2.35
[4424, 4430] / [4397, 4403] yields 2.59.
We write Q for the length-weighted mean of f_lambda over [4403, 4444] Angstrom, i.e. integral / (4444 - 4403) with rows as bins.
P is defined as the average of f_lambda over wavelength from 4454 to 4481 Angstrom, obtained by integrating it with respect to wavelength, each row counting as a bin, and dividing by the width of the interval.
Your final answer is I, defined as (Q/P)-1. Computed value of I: 0.00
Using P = 34.9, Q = 35.0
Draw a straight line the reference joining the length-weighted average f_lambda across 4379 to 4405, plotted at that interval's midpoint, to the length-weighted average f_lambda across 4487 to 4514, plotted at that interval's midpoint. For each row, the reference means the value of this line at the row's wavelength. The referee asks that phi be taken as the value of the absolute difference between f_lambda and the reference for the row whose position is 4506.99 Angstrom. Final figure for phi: 0.7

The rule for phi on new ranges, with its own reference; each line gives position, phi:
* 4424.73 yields 0.9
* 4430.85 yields 3.1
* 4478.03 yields 2.3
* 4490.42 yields 2.1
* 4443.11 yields 0.8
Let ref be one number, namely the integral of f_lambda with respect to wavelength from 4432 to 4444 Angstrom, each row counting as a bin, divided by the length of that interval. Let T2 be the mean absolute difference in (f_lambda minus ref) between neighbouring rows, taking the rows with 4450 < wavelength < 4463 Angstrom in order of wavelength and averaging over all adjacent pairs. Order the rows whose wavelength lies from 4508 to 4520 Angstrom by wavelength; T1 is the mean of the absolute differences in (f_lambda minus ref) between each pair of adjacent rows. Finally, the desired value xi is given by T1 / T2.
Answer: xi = 0.44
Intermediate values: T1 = 0.7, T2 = 1.50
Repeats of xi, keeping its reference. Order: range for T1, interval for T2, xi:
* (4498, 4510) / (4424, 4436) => 0.62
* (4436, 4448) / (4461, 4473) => 1.07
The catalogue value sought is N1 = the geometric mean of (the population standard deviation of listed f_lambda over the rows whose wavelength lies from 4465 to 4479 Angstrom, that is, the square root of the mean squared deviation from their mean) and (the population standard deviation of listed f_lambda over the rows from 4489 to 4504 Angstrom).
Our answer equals 1.67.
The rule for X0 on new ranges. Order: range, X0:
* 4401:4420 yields 0.135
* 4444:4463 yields 0.092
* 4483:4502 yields 0.090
